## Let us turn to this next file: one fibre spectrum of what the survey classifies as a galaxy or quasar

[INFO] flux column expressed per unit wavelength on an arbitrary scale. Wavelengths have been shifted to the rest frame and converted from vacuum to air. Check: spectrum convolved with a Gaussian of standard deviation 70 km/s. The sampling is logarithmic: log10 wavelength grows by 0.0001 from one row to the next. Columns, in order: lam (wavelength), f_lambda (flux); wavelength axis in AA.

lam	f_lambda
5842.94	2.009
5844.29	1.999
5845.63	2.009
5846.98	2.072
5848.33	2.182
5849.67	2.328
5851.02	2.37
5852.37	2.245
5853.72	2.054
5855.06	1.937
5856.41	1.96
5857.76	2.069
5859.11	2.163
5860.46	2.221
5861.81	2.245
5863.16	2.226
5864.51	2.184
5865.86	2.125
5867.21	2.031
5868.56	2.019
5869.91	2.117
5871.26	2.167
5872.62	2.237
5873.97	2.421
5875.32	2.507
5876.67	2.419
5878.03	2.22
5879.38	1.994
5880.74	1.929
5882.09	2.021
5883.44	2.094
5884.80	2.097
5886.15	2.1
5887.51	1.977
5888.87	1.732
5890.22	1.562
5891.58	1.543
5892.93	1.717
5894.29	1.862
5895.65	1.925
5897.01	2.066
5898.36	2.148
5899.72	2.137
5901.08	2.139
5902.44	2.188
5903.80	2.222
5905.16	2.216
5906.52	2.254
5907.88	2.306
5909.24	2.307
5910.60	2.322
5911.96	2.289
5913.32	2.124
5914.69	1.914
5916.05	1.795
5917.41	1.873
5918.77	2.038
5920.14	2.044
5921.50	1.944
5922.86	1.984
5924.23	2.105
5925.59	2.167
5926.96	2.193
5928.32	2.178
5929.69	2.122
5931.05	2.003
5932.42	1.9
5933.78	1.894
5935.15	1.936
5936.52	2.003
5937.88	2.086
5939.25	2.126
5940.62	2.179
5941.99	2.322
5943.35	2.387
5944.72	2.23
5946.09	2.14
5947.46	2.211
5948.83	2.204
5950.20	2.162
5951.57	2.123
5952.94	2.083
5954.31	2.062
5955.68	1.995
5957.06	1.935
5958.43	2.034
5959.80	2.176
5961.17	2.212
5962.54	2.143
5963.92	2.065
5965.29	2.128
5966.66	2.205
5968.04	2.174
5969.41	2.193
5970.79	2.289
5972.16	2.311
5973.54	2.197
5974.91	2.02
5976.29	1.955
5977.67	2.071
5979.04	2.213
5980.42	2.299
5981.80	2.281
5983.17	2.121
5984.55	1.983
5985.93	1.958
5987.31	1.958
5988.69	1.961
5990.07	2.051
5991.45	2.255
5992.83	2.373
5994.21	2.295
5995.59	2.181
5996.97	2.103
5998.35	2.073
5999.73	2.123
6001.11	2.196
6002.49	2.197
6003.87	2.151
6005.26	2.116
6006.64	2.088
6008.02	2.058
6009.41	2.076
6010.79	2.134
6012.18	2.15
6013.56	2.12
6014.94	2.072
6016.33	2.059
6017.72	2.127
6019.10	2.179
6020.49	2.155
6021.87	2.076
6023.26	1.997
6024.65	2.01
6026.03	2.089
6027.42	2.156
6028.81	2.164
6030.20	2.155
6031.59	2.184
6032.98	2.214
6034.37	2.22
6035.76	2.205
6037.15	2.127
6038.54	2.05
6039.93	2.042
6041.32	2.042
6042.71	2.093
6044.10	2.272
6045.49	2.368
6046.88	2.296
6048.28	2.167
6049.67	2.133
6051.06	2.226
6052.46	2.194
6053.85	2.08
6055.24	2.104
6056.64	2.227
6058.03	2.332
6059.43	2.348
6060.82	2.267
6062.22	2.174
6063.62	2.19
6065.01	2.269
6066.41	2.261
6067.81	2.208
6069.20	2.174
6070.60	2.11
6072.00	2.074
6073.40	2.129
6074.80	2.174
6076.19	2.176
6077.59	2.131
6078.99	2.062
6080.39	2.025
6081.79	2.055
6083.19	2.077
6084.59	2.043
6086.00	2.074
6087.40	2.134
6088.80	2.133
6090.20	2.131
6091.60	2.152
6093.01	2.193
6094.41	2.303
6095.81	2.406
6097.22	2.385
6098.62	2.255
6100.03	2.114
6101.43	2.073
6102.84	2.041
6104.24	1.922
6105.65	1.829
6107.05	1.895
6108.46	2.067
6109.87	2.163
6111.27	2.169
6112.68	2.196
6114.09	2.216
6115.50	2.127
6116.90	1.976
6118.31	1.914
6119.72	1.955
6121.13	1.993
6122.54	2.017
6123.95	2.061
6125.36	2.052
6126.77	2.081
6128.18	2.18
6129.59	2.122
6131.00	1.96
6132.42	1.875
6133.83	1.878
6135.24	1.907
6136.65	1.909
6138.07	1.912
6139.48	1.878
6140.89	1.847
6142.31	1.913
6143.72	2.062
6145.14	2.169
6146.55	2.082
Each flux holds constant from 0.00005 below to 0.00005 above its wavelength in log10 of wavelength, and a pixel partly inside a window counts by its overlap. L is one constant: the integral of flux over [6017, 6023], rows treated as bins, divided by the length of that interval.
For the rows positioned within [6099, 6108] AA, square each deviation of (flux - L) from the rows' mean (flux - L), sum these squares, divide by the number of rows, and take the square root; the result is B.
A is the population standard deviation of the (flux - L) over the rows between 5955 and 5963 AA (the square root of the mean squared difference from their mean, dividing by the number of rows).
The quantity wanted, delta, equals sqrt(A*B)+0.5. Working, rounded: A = 0.101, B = 0.103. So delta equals 0.602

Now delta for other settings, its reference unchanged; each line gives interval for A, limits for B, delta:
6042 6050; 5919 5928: 0.594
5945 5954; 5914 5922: 0.563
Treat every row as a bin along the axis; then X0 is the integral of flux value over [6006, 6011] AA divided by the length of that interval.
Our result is 2.08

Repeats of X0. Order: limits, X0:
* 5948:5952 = 2.17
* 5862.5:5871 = 2.12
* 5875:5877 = 2.47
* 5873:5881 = 2.26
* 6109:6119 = 2.11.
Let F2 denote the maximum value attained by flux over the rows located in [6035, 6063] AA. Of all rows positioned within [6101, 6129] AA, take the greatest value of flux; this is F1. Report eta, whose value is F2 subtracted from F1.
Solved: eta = -0.15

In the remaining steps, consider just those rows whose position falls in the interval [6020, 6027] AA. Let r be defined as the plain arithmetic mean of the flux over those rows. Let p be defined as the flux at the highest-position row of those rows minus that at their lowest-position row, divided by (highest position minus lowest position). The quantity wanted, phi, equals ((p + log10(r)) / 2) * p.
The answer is -0.002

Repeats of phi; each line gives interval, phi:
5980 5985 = -0.010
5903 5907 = 0.002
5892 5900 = 0.011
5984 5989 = -0.001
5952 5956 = -0.004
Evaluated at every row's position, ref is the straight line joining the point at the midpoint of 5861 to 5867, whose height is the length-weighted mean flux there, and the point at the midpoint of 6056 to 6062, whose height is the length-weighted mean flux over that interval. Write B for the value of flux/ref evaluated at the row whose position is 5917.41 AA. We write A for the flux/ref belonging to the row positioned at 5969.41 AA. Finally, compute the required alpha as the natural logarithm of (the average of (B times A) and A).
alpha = -0.10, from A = 0.98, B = 0.85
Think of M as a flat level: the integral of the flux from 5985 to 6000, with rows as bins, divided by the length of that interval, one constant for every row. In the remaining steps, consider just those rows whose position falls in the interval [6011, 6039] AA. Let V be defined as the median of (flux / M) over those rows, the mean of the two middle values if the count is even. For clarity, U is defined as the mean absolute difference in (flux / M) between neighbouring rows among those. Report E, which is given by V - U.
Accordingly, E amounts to 0.990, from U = 0.020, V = 1.009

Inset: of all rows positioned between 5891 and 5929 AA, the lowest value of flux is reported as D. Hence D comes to 1.543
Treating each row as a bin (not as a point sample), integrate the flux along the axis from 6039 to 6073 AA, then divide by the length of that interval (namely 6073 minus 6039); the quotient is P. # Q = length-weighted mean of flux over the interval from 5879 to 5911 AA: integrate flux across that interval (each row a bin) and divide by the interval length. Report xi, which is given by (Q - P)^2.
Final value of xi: 0.025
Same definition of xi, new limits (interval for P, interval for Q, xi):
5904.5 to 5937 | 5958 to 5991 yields 0.002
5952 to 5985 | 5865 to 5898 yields 0.009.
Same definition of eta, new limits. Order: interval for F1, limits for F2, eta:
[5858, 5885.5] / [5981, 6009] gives 0.13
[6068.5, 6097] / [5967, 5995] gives 0.03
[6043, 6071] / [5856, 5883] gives -0.14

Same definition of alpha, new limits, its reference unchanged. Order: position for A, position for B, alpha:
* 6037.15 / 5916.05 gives -0.17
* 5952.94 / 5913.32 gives -0.09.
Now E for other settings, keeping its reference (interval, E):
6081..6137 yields 0.951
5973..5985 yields 0.948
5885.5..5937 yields 0.933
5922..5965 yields 0.970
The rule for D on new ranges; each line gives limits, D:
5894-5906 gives 1.862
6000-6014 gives 2.058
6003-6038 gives 1.997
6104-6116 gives 1.829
